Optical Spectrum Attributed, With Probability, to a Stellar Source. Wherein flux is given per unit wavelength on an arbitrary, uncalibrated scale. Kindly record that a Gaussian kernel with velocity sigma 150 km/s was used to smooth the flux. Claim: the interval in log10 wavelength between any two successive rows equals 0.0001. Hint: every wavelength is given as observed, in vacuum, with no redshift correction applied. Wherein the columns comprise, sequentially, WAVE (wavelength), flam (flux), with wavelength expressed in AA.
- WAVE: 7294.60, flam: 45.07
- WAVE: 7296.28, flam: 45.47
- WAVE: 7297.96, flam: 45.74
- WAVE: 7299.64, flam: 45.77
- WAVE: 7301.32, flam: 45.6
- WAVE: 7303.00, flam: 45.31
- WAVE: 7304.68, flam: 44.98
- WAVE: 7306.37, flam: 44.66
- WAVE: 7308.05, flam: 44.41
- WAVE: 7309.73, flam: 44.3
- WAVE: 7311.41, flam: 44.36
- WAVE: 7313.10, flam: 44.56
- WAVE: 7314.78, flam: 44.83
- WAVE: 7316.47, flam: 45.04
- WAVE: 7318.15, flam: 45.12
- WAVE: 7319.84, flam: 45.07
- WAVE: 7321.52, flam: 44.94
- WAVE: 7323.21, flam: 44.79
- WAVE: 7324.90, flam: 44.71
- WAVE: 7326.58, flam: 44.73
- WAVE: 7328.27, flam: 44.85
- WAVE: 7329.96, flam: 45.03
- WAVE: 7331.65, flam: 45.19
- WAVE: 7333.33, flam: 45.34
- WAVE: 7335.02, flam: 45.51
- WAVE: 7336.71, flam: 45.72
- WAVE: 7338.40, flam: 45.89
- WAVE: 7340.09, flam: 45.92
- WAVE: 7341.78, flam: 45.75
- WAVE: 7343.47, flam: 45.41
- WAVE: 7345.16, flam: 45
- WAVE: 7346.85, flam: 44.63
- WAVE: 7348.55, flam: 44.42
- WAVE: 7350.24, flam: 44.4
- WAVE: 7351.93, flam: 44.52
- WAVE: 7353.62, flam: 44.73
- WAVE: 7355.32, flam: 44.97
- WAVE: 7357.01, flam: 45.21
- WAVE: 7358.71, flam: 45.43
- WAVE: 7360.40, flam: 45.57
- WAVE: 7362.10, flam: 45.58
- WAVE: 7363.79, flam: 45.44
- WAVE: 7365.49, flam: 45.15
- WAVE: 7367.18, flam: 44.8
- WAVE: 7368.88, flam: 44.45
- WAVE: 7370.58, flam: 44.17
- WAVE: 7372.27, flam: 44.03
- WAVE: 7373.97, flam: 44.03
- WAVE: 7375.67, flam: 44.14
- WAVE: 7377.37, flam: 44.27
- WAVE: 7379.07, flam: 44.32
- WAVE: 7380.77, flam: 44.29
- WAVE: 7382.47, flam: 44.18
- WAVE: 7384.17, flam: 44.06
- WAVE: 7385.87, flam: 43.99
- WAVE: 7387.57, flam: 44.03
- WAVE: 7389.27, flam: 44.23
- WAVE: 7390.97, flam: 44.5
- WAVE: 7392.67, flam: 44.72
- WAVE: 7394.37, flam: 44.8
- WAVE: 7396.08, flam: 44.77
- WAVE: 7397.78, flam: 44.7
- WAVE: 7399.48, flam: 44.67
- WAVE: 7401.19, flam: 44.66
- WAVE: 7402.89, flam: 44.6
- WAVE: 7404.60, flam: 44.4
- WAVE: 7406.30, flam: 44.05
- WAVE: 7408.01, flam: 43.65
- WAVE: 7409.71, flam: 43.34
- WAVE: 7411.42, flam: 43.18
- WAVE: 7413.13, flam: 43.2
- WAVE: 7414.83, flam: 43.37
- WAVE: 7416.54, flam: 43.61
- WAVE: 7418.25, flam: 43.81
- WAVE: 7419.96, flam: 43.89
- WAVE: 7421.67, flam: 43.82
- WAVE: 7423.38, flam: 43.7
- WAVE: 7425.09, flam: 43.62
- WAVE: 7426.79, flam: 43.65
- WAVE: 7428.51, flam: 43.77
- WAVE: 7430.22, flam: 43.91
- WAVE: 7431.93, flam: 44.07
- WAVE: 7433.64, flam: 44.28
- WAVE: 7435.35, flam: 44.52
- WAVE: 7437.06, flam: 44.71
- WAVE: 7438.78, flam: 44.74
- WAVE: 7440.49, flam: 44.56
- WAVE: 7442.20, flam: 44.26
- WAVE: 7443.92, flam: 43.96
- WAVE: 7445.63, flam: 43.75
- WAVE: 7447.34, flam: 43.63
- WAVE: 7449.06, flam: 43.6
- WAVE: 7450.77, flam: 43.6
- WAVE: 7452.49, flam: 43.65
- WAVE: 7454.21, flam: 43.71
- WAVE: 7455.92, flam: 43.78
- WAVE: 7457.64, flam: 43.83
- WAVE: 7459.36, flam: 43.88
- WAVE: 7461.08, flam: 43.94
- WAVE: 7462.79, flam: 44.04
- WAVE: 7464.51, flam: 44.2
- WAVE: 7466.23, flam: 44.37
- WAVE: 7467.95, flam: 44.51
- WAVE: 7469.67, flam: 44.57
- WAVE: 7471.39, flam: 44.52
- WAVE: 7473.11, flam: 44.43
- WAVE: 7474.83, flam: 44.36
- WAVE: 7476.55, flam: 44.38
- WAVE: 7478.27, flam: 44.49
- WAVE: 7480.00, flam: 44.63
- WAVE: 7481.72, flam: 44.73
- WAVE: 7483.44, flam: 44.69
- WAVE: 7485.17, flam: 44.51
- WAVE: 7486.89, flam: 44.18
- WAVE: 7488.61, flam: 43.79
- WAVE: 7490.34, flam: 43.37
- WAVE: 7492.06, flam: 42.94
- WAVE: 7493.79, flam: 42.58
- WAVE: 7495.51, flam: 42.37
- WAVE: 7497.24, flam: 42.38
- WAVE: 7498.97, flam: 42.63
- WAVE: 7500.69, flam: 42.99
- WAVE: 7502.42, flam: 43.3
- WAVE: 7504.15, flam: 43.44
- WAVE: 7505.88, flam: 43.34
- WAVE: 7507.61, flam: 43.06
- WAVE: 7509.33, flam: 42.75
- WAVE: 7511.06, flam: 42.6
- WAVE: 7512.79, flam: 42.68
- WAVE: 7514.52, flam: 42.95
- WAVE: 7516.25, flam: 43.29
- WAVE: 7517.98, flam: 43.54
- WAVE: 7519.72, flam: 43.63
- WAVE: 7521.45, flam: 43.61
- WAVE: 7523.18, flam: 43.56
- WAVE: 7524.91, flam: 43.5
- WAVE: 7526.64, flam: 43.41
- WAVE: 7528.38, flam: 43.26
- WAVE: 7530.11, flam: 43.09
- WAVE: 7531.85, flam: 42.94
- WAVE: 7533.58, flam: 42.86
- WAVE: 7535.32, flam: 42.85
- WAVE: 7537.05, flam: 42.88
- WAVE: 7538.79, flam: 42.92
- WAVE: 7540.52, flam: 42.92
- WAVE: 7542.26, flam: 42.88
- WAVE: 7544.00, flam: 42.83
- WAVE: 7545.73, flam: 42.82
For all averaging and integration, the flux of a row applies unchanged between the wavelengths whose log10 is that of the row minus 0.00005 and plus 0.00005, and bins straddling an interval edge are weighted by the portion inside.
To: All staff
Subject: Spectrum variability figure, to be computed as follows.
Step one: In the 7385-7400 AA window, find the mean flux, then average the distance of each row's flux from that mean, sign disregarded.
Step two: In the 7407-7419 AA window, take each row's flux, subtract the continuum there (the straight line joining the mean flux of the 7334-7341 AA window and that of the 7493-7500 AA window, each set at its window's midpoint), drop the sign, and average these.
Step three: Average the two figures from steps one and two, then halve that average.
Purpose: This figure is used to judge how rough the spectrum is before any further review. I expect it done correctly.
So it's 0.26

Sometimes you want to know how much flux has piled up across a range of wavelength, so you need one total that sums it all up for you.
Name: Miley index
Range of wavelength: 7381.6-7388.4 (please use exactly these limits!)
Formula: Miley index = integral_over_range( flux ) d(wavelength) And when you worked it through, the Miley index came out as 300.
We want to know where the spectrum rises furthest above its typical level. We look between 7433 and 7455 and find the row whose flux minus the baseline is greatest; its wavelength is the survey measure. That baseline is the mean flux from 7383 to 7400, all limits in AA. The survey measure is 7438.78 AA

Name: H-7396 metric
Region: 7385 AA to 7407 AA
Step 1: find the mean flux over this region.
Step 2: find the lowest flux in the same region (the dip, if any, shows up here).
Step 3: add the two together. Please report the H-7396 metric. 88.5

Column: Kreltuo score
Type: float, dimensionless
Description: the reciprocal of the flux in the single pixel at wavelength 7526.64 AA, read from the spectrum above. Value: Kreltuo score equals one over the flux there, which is 0.0230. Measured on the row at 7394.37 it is 0.0223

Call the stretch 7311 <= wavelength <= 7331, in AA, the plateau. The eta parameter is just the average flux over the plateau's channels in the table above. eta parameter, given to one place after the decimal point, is 44.8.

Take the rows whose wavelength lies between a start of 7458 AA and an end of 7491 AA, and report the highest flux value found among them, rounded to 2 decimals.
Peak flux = 44.73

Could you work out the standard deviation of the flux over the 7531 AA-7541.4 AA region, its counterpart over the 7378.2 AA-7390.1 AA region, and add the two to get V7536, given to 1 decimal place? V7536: 0.2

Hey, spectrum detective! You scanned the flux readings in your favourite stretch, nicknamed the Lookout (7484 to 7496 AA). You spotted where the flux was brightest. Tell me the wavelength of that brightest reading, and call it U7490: 7485.17 AA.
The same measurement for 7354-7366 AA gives 7362.10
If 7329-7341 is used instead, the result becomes 7340.09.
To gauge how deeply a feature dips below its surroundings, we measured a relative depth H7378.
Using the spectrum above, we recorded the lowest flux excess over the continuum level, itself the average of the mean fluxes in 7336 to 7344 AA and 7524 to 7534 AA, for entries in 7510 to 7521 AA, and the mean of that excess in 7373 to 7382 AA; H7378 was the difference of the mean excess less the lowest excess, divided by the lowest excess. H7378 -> -0.9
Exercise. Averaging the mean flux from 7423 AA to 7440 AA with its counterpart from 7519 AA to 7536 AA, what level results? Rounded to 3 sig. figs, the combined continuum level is 43.7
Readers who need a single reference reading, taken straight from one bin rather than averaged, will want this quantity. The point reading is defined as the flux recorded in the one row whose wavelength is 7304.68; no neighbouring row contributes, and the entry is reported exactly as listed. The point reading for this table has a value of 44.98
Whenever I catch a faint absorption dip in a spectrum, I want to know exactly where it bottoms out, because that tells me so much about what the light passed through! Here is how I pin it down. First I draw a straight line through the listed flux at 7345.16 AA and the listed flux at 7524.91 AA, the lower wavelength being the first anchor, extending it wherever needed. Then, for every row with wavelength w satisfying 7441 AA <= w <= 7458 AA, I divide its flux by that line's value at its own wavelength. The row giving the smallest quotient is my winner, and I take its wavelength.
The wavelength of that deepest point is 7449.06 AA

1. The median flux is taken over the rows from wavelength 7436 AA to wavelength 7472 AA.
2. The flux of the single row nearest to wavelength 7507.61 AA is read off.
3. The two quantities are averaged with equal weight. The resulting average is 43.51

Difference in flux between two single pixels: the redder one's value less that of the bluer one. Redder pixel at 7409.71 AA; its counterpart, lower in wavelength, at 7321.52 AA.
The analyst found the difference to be -1.6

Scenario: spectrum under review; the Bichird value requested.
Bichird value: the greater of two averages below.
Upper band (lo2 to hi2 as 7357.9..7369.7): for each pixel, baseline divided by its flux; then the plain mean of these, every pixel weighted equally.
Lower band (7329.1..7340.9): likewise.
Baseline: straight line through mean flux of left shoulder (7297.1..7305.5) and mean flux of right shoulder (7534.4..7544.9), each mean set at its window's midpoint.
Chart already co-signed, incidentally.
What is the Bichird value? 0.99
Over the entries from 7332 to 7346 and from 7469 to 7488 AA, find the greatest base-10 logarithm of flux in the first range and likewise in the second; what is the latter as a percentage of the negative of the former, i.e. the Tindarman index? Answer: -99.3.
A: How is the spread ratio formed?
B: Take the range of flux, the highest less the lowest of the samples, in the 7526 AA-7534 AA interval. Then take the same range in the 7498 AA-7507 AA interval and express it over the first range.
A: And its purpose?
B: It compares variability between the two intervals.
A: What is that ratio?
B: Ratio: 1.5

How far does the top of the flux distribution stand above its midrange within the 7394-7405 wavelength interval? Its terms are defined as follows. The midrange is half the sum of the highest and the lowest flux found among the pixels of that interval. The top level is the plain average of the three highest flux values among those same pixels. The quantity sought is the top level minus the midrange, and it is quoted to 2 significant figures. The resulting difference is 0.16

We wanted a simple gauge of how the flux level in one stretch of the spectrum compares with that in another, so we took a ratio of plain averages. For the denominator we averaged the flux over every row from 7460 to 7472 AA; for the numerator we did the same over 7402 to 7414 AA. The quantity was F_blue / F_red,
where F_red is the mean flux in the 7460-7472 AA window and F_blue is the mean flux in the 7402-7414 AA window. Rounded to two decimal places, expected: 0.99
